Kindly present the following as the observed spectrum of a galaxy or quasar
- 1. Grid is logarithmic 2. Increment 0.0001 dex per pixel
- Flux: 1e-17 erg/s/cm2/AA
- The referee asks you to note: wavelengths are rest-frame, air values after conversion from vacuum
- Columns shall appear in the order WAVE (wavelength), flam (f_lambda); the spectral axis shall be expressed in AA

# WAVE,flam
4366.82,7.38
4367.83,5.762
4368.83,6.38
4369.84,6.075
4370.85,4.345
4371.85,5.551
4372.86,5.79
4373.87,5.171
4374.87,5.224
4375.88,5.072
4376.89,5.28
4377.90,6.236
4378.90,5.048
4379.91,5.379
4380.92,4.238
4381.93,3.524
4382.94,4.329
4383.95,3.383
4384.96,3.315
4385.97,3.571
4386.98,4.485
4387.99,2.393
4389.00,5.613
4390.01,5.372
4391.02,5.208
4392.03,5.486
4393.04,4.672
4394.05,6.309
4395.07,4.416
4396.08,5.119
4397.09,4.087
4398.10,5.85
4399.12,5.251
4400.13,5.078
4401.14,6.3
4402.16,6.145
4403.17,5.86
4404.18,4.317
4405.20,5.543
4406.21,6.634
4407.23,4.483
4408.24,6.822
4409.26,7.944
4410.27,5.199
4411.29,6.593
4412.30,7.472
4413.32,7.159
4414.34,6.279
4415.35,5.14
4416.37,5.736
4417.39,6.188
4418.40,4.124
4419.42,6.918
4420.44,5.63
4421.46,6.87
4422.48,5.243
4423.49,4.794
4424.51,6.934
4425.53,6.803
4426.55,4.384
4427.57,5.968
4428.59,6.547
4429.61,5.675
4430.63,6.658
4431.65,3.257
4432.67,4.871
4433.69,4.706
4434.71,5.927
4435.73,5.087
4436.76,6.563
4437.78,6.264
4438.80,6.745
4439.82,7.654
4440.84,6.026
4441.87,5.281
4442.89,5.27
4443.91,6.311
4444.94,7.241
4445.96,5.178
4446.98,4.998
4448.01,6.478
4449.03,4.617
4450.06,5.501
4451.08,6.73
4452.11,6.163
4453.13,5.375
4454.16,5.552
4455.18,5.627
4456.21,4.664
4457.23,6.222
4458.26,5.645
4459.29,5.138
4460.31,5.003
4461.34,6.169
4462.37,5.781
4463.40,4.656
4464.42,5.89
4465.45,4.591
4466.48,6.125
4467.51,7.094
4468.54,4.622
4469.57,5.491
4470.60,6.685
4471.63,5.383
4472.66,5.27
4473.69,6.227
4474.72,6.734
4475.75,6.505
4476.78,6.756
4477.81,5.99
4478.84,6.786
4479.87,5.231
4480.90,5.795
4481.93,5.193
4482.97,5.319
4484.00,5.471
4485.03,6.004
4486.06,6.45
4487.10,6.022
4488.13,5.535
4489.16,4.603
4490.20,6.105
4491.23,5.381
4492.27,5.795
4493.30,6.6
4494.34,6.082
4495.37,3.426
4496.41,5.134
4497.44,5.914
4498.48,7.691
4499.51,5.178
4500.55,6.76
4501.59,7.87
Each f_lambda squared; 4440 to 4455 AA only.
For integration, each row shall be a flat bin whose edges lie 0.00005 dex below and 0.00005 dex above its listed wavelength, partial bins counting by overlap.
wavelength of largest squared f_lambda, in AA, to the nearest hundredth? 4444.94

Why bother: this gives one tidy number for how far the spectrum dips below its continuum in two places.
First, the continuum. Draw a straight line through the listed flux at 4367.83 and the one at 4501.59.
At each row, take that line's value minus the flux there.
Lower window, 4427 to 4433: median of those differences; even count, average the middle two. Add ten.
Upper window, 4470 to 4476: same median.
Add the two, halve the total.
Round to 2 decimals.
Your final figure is 5.99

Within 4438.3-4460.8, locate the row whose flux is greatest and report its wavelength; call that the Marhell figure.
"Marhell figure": 4439.82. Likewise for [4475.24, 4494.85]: 4478.84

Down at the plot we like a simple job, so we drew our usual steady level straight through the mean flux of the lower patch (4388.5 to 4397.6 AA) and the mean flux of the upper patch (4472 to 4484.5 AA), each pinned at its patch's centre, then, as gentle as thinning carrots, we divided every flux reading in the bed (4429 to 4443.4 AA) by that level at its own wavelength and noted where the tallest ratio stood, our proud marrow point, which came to 4439.82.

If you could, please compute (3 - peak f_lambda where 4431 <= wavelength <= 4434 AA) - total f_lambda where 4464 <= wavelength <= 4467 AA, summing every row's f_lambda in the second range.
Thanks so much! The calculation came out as -18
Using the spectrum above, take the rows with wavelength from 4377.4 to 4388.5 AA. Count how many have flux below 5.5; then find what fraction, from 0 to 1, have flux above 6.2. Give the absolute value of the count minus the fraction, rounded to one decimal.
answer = 9.9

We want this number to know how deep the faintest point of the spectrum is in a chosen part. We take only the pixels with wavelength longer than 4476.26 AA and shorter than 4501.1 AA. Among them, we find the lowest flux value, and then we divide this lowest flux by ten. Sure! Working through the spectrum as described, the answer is 0.34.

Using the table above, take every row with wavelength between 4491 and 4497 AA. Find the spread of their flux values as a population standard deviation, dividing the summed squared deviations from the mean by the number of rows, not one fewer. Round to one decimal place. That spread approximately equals 1.0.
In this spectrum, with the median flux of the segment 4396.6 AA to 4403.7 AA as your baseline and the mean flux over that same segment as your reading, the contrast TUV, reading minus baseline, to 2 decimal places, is -0.34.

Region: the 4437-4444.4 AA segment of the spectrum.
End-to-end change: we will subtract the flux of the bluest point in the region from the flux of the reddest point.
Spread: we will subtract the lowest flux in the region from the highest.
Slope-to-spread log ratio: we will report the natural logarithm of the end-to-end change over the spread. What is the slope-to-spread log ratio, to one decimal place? -3.9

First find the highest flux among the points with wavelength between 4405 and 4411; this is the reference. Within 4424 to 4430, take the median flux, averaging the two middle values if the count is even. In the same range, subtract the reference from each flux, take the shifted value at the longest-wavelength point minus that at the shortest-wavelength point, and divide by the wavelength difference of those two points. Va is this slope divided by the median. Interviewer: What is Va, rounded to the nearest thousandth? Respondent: -0.039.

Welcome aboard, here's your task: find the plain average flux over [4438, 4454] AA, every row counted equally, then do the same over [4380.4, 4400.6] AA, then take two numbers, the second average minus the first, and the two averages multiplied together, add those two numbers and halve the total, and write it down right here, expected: 13.0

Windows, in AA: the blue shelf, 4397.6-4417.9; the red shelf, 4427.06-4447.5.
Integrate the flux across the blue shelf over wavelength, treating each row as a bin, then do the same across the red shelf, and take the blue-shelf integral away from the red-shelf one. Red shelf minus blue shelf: -3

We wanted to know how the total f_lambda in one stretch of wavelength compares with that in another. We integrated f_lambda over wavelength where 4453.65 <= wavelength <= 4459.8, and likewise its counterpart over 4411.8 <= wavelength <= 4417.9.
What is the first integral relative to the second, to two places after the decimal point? 0.87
